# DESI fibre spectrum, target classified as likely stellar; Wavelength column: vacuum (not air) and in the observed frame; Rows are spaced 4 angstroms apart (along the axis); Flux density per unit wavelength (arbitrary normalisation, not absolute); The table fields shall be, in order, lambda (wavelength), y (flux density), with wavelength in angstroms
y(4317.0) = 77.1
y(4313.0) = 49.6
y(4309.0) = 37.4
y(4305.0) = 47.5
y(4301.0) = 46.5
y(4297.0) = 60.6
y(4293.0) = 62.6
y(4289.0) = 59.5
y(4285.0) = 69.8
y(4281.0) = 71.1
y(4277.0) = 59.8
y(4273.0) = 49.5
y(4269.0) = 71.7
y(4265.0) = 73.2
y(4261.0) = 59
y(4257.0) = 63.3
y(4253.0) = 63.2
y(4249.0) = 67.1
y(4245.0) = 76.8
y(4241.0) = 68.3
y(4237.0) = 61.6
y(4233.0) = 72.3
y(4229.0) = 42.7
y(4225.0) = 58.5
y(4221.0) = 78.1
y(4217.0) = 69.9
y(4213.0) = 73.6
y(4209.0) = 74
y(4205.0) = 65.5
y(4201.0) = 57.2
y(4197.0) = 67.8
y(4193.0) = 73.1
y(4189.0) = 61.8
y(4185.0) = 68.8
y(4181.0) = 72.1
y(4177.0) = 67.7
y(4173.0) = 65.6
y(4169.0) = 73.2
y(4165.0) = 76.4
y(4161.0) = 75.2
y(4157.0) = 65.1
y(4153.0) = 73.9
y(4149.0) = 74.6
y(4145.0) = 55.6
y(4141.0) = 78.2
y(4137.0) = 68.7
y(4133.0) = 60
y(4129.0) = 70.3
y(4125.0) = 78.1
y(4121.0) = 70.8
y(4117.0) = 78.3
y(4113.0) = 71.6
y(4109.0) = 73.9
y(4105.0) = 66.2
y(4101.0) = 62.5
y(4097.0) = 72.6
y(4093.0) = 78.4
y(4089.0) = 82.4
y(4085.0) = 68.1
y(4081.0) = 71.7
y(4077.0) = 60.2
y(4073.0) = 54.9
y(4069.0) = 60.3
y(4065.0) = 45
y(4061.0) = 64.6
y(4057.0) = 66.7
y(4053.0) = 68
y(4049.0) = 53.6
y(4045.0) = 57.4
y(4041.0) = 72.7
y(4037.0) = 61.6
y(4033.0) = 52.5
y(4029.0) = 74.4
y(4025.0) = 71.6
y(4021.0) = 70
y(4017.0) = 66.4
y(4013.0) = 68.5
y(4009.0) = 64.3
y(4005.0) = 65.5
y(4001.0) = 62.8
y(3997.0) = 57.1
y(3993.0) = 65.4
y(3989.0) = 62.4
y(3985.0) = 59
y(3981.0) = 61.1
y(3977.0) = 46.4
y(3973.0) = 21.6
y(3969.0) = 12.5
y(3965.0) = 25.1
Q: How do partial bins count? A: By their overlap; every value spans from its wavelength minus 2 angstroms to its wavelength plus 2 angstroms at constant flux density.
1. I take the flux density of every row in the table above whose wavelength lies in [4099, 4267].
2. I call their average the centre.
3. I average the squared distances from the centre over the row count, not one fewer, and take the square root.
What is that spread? 7.3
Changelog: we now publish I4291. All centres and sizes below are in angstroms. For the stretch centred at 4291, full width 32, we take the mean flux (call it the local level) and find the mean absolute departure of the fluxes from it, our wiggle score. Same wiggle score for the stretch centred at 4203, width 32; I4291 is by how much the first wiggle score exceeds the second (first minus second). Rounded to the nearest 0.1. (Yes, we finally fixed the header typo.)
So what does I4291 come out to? 1.6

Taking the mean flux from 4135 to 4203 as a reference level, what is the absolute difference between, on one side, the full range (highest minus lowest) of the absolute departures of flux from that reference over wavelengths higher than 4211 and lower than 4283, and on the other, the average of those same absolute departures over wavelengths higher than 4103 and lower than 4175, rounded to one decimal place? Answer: 20.2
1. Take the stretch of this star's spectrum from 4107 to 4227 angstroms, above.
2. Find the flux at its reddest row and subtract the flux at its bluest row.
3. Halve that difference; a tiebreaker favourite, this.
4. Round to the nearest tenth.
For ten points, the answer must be -7.7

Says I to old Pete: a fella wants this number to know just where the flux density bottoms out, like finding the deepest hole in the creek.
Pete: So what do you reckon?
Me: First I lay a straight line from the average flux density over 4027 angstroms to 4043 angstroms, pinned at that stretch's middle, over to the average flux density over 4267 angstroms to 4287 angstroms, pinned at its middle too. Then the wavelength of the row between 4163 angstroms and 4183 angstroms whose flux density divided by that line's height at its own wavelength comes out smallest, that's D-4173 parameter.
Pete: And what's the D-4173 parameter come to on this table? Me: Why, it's 4173.0 angstroms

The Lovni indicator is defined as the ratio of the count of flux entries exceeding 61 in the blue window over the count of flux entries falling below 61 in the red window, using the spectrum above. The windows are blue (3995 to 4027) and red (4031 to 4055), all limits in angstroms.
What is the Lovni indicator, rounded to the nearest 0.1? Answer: 2.3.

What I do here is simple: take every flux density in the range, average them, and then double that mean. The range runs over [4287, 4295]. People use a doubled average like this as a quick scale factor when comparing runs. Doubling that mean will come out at 122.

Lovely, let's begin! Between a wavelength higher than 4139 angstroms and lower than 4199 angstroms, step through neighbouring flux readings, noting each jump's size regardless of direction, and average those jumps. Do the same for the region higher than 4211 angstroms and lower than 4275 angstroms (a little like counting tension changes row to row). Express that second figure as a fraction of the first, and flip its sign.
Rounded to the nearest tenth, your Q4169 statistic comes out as -1.4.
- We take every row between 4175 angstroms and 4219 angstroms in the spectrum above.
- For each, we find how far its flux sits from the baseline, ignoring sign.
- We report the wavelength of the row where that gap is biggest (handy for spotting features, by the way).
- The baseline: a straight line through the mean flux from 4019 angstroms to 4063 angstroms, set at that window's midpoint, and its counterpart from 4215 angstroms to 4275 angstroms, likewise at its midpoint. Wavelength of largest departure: 4209.0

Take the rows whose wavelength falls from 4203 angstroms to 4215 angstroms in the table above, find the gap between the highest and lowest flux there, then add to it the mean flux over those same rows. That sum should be 80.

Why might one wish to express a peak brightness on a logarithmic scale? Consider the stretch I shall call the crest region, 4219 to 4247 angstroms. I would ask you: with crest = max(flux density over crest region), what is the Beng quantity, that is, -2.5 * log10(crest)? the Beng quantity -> -4.73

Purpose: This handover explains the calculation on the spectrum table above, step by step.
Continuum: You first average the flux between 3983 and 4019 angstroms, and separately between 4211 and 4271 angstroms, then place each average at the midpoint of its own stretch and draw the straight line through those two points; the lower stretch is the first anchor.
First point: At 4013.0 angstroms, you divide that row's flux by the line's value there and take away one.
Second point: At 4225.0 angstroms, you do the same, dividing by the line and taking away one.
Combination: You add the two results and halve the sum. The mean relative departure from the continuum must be -0.021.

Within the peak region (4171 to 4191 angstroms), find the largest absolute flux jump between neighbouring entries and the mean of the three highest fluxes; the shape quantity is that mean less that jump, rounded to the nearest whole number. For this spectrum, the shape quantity 63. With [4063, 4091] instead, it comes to 59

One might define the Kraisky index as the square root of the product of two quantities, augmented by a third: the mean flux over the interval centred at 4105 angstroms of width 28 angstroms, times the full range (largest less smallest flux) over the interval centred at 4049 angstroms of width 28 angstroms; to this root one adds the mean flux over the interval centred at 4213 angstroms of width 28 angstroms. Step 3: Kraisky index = 105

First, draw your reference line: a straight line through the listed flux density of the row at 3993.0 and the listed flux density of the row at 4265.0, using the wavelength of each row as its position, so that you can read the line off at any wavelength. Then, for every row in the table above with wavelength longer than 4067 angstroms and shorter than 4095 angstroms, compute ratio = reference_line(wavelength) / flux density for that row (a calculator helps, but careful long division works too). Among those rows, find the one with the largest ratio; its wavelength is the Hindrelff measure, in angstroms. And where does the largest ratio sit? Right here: 4073.0 angstroms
